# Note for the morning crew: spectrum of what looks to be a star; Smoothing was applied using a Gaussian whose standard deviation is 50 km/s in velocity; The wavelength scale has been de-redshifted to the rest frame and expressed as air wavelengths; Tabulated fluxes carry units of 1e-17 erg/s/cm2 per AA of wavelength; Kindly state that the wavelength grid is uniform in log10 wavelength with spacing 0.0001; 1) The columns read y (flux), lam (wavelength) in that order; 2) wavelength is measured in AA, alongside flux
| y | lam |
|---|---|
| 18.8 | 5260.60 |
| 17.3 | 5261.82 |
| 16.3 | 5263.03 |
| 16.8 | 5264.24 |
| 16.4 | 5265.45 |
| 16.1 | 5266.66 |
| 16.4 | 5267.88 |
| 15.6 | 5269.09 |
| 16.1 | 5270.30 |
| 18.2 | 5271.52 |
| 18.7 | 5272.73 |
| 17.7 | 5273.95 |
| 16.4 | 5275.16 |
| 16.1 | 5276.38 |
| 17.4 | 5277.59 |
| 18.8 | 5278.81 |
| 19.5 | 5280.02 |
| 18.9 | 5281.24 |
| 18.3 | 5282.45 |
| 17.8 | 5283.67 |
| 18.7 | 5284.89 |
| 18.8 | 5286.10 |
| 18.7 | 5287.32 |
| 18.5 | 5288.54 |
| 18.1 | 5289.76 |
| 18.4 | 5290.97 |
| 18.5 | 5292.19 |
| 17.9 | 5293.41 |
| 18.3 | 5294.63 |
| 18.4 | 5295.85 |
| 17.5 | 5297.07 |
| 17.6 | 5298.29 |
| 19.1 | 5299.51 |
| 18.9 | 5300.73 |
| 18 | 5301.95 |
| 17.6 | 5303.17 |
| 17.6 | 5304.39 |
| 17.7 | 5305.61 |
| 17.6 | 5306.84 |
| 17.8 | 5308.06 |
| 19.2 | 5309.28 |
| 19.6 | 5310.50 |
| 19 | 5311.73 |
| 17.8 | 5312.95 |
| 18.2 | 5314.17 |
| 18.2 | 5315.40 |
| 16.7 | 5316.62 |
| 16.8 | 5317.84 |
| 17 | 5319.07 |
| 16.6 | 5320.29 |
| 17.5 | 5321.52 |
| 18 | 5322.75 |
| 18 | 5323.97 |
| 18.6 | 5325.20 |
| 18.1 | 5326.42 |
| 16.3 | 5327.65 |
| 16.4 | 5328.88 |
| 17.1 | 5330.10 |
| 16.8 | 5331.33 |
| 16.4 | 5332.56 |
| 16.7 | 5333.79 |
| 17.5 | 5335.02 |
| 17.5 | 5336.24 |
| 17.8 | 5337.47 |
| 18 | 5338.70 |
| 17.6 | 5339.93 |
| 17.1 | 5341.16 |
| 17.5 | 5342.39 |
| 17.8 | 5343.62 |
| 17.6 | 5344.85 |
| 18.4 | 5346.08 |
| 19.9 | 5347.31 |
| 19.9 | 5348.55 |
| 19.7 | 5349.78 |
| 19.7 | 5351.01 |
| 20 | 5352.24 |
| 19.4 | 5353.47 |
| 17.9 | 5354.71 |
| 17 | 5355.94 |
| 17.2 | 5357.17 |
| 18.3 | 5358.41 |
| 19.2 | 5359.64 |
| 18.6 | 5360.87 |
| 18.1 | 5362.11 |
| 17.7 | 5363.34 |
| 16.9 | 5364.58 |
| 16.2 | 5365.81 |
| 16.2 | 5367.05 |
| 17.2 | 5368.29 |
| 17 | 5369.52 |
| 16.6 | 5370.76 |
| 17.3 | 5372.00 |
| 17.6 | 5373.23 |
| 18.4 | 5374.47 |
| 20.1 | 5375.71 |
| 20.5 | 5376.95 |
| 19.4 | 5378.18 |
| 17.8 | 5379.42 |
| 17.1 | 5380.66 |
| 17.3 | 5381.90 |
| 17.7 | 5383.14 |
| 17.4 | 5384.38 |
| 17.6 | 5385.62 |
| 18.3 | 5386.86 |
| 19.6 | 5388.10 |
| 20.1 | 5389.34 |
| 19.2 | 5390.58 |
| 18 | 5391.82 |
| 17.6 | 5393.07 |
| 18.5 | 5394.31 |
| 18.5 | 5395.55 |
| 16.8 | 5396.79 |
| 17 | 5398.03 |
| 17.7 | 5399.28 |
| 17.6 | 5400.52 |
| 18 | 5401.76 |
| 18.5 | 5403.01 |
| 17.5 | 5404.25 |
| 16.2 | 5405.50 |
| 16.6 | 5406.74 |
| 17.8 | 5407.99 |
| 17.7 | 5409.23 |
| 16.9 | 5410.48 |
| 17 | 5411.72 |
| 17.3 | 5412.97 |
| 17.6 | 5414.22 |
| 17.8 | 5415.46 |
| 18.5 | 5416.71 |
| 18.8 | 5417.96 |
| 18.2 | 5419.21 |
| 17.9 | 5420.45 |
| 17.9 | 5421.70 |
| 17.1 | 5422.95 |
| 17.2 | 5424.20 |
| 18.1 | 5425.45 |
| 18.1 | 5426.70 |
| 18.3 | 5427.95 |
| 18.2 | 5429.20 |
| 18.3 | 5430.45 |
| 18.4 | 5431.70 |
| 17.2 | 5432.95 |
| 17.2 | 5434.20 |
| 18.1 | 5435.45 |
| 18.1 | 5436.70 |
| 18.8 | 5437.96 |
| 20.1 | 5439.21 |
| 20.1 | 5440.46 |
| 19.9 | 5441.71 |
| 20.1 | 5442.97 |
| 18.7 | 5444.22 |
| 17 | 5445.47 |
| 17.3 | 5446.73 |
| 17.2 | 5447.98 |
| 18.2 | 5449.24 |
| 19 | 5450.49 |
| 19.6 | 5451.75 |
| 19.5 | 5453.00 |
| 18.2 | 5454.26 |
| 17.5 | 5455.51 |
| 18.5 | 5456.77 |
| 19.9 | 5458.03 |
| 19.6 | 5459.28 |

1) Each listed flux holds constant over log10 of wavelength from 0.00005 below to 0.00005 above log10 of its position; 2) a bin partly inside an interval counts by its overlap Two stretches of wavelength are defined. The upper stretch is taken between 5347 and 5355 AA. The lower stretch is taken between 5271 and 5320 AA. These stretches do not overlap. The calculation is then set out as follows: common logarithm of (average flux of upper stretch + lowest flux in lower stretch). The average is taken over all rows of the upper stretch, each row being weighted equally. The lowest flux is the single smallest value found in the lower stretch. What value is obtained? 1.55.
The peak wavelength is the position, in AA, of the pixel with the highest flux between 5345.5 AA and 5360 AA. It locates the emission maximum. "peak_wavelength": 5352.24 AA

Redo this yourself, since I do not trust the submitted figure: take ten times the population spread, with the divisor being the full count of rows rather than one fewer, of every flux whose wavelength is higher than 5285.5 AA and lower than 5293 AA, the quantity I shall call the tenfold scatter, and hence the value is 2.2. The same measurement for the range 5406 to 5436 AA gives 5.7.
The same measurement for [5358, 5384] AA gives 11.5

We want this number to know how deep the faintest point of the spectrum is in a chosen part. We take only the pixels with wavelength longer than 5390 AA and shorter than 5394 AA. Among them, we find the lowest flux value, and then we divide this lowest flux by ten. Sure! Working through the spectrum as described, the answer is 1.76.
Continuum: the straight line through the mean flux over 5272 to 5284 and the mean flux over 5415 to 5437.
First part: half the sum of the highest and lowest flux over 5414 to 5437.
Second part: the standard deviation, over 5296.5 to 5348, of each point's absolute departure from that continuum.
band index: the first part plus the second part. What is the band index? 18.5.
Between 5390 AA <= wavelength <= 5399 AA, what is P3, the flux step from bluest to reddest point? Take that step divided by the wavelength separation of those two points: -0.30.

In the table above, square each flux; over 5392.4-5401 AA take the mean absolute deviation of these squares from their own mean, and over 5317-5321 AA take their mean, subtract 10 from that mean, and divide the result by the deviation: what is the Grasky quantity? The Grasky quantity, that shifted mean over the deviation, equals 15.9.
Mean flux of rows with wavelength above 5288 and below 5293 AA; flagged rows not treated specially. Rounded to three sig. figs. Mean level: 18.4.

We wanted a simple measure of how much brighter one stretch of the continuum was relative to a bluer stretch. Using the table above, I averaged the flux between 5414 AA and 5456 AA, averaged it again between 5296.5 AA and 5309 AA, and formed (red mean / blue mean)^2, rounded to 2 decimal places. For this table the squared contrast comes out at 1.04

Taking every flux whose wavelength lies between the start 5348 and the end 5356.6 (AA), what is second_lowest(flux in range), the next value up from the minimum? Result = 17.9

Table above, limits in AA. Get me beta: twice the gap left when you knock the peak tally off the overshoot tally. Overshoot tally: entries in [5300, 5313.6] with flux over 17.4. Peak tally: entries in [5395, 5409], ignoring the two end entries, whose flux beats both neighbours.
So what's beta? 18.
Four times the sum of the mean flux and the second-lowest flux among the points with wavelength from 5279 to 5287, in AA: 148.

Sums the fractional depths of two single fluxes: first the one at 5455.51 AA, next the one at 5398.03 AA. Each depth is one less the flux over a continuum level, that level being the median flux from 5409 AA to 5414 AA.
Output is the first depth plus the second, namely -0.01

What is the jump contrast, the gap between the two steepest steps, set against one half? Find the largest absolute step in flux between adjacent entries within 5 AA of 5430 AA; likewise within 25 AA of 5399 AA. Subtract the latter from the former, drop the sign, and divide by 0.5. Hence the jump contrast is 1.0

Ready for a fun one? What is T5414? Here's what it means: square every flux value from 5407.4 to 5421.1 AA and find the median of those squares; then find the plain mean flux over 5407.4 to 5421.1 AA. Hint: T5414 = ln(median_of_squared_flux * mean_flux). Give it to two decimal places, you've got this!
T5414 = 8.64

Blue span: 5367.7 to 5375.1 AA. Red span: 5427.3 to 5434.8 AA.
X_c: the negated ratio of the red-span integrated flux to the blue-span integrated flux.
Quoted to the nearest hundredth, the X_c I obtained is -1.05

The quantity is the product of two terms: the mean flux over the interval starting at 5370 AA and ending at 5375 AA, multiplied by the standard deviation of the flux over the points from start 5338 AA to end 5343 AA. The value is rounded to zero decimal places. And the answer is 6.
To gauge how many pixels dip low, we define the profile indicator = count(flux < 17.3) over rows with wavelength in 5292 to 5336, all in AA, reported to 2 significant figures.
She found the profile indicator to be 10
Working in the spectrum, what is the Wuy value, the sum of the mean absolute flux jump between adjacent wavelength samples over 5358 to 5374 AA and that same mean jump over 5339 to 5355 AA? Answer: 1.07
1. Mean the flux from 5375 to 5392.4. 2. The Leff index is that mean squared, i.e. 345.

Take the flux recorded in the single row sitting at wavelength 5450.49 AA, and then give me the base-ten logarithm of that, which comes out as 1.28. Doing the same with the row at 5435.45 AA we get 1.26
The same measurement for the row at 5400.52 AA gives 1.25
